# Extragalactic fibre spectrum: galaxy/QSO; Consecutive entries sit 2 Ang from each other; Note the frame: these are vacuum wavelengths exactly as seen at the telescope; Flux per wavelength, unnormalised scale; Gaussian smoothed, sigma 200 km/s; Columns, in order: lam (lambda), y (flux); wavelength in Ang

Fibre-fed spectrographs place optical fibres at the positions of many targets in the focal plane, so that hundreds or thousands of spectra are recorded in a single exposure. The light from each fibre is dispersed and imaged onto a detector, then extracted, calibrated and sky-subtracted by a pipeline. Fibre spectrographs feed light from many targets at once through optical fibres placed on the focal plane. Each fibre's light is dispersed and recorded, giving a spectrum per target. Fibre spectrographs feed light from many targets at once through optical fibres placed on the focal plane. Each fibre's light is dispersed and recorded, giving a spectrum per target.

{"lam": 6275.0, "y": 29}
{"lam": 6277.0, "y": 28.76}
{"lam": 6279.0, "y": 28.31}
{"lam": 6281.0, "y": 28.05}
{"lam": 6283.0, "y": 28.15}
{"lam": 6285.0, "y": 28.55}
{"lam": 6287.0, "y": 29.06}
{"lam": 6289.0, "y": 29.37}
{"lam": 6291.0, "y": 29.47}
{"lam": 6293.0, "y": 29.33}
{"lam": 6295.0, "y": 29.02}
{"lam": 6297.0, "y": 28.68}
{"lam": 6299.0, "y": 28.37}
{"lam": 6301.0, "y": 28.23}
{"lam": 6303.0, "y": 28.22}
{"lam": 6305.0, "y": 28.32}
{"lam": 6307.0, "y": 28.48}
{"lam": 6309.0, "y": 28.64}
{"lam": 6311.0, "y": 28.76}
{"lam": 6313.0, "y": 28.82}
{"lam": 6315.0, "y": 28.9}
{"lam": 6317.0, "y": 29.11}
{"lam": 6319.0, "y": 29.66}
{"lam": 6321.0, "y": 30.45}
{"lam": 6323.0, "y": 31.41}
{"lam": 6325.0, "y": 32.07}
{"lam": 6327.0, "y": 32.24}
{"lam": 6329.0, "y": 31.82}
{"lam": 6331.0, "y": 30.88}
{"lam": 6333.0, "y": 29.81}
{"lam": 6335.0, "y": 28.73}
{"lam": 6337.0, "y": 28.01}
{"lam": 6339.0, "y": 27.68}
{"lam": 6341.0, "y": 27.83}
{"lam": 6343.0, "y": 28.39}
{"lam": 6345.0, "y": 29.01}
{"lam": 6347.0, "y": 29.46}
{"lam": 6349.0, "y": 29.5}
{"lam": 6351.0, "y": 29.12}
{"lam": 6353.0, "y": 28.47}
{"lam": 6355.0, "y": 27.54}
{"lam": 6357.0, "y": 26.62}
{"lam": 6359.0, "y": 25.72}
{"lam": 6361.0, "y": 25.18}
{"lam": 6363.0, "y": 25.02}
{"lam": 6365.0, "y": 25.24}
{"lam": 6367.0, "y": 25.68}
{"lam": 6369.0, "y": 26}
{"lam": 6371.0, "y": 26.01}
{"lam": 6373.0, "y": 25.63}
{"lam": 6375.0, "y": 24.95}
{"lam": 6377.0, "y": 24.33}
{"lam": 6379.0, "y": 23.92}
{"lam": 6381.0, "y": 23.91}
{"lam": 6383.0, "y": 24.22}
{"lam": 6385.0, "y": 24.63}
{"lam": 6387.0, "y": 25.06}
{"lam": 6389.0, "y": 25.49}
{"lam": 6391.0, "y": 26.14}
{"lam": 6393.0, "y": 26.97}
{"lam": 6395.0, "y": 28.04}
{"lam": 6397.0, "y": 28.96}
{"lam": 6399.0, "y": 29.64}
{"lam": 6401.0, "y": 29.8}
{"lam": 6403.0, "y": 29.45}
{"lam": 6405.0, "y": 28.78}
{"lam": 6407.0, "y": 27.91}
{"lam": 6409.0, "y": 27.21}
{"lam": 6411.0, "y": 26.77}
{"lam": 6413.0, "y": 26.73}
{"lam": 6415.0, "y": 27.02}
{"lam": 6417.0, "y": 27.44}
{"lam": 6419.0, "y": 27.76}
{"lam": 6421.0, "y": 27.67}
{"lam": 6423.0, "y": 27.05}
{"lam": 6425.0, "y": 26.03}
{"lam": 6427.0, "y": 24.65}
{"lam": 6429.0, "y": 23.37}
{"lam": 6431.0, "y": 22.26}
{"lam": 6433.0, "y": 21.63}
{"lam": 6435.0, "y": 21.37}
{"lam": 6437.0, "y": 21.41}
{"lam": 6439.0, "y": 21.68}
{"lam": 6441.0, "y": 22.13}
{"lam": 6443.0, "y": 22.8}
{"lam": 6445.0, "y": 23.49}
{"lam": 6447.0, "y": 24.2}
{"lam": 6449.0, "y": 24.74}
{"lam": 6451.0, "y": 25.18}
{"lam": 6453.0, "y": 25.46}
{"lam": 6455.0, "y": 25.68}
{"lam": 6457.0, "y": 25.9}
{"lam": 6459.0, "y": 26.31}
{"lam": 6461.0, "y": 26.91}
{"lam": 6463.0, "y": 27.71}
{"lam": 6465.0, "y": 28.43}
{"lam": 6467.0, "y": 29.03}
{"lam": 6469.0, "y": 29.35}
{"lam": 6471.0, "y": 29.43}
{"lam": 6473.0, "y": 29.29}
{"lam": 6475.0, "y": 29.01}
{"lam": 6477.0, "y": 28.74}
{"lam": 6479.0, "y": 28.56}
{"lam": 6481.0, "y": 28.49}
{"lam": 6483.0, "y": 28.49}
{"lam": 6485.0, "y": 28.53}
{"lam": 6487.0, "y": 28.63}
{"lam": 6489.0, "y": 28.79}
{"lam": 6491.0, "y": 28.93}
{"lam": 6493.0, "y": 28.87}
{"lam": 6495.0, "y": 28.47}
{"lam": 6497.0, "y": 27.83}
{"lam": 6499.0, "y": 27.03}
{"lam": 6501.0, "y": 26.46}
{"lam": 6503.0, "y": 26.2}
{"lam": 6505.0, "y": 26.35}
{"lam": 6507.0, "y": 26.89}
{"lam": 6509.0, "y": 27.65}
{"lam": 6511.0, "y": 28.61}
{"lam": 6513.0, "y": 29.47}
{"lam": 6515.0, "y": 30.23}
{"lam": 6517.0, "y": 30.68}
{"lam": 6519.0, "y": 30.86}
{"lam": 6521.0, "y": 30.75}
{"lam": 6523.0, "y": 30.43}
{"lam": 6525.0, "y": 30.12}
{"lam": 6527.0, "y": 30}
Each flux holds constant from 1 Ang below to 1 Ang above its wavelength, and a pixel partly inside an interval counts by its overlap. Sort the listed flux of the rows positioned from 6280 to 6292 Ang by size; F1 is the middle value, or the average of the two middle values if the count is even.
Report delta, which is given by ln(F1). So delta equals 3.36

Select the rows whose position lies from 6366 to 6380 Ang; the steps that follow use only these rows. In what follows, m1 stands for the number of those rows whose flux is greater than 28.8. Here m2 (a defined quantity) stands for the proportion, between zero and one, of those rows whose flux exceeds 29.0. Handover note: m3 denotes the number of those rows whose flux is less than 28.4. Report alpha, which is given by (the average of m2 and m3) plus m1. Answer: 3.5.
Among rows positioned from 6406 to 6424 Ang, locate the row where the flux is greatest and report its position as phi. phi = 6407.0 Ang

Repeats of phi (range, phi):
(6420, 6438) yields 6421.0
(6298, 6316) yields 6315.0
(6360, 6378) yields 6371.0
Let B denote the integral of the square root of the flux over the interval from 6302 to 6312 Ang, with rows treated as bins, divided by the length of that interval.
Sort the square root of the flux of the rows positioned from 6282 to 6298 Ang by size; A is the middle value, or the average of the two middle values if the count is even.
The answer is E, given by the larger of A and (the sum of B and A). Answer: 10.7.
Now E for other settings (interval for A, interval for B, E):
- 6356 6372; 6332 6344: 10.4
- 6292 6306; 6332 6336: 10.7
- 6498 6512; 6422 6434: 10.1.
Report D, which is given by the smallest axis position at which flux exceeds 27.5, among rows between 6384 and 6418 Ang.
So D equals 6395.0 Ang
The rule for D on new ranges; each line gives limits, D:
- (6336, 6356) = 6337.0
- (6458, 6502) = 6463.0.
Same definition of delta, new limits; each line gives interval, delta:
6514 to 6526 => 3.42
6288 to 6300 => 3.37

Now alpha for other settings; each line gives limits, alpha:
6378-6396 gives 4.5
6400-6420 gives 5.6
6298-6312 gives 2.0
